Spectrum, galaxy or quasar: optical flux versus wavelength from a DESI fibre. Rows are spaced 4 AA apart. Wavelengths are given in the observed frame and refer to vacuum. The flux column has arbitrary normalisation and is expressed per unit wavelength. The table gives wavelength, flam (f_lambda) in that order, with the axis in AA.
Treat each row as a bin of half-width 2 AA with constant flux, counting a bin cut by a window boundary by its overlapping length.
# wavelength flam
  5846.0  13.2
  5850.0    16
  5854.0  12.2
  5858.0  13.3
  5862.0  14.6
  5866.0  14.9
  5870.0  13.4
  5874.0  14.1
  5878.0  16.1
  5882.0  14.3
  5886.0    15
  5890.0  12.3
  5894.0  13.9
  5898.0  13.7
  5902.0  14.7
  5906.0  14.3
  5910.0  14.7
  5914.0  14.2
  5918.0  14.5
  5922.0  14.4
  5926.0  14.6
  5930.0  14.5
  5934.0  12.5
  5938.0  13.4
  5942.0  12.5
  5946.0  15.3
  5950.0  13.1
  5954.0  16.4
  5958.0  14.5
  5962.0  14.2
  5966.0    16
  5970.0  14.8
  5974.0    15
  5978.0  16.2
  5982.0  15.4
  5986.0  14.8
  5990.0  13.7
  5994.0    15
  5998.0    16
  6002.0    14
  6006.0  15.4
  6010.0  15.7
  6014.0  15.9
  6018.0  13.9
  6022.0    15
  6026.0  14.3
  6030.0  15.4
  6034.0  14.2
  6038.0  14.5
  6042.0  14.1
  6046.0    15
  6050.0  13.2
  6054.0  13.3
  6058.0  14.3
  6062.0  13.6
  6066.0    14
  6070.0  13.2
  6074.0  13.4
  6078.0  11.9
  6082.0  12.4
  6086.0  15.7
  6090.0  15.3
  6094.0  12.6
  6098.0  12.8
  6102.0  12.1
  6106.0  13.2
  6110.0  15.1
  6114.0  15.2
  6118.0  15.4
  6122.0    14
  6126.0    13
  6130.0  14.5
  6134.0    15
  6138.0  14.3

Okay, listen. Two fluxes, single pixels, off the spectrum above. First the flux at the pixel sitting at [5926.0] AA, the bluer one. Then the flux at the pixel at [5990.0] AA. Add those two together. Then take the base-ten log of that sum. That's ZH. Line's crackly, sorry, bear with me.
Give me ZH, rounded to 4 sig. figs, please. 1.452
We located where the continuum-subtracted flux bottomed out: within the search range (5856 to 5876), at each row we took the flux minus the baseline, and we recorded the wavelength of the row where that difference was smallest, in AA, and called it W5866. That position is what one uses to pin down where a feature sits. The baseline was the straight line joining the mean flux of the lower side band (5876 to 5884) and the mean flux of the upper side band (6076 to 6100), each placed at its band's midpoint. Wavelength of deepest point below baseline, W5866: 5858.0 AA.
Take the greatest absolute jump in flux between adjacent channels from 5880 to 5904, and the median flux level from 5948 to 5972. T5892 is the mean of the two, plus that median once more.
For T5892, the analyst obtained 23.3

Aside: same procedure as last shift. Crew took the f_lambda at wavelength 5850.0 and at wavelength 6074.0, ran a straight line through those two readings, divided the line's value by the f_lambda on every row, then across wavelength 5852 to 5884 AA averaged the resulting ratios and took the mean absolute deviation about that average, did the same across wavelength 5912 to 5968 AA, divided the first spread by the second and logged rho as 1.2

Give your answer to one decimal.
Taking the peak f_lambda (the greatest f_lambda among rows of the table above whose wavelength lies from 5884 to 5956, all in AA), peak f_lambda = 16.4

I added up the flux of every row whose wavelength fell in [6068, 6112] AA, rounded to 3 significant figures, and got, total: 148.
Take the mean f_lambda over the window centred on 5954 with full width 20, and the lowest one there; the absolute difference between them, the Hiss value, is 1.60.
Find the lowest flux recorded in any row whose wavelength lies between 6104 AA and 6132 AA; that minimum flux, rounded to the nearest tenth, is 13.0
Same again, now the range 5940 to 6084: 11.9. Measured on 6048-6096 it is 11.9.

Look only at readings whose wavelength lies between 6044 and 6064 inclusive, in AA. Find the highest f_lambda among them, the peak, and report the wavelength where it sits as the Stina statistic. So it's 6046.0 AA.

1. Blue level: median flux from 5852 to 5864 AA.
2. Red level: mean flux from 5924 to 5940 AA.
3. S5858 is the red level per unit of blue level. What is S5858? 1.03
